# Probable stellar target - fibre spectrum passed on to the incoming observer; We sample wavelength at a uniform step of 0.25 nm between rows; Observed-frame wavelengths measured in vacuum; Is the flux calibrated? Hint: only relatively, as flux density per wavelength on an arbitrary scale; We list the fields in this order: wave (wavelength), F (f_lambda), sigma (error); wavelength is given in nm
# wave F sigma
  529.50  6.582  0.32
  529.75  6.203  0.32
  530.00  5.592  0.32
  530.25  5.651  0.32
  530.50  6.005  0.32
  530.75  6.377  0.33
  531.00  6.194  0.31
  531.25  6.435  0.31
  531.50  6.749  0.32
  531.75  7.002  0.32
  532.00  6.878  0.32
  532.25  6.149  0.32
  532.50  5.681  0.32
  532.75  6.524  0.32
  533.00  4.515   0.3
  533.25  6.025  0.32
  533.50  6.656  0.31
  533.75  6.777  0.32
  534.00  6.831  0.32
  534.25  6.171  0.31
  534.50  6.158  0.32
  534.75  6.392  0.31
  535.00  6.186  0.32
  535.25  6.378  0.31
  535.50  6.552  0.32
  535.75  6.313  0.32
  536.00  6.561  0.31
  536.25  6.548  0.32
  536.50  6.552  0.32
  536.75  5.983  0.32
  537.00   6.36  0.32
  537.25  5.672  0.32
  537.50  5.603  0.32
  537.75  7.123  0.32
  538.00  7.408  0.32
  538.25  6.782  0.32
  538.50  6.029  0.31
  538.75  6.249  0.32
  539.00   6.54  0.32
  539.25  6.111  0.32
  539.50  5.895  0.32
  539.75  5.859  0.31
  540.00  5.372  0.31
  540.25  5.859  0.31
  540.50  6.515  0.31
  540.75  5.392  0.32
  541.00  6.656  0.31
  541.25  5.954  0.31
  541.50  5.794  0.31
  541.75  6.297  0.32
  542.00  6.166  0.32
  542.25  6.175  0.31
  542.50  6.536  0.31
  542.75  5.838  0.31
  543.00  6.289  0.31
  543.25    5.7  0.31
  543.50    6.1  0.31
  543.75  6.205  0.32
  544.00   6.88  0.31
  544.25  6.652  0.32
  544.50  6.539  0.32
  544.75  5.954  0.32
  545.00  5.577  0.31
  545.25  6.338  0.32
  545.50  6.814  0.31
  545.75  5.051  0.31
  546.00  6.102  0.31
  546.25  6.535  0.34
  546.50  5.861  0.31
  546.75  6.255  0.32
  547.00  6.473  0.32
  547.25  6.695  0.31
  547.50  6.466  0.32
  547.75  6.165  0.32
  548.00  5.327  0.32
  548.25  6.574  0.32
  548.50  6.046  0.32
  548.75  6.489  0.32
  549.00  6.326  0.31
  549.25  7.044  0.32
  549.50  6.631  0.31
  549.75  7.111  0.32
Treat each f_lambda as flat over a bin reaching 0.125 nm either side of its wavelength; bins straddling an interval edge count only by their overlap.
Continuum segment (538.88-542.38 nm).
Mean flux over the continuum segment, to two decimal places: 6.04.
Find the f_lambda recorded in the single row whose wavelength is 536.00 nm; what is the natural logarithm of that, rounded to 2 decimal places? 1.88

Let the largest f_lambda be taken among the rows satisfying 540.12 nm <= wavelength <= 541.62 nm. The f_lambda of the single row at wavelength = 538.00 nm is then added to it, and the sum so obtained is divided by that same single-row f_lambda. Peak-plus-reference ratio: 1.90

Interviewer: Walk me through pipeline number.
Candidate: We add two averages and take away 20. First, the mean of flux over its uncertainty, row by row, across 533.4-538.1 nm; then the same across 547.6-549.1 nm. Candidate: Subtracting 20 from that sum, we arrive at 19.6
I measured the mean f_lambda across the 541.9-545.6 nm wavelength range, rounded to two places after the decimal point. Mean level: 6.25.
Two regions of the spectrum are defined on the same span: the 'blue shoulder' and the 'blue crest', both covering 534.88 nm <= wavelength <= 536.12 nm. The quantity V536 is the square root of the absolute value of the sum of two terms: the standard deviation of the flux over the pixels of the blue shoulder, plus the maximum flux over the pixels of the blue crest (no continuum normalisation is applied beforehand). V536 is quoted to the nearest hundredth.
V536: 2.59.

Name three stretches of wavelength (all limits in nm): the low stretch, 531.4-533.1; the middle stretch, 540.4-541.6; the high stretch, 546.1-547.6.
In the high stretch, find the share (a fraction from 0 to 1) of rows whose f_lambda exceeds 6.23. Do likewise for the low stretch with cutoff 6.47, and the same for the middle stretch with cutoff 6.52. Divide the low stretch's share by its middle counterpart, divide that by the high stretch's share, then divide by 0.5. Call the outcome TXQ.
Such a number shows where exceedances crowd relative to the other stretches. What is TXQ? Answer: 6.9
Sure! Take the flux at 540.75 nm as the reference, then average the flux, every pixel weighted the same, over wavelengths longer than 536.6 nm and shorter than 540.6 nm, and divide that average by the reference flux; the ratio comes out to 1.15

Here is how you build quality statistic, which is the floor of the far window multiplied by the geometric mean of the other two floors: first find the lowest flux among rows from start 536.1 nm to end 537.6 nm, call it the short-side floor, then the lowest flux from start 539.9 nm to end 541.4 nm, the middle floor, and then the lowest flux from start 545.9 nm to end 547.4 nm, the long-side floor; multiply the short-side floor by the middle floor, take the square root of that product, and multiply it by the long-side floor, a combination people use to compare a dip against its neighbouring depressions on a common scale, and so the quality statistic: 32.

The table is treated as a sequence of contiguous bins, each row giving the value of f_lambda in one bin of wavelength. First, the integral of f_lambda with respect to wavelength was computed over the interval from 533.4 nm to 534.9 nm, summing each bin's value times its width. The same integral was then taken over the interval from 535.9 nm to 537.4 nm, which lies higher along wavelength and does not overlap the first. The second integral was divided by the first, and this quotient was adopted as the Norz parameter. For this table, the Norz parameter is 0.97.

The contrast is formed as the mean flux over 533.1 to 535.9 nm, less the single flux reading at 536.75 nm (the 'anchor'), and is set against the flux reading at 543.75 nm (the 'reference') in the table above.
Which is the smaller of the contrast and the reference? 0.4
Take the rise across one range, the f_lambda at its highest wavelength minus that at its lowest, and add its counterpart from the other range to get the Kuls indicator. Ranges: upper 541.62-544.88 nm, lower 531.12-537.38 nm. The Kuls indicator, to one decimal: -1.1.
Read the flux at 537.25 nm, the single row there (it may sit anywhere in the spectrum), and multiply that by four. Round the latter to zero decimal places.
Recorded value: 23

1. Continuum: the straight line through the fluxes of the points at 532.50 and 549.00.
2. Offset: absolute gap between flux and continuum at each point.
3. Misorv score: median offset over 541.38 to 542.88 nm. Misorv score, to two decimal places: 0.24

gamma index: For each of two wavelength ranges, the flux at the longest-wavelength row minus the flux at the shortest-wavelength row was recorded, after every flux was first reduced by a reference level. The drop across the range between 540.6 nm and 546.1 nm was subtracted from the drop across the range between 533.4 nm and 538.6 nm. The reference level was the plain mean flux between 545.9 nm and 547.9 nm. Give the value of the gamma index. -1.3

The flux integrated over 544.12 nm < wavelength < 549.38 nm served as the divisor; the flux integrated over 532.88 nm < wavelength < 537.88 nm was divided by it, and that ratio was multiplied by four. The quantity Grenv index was 3.8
